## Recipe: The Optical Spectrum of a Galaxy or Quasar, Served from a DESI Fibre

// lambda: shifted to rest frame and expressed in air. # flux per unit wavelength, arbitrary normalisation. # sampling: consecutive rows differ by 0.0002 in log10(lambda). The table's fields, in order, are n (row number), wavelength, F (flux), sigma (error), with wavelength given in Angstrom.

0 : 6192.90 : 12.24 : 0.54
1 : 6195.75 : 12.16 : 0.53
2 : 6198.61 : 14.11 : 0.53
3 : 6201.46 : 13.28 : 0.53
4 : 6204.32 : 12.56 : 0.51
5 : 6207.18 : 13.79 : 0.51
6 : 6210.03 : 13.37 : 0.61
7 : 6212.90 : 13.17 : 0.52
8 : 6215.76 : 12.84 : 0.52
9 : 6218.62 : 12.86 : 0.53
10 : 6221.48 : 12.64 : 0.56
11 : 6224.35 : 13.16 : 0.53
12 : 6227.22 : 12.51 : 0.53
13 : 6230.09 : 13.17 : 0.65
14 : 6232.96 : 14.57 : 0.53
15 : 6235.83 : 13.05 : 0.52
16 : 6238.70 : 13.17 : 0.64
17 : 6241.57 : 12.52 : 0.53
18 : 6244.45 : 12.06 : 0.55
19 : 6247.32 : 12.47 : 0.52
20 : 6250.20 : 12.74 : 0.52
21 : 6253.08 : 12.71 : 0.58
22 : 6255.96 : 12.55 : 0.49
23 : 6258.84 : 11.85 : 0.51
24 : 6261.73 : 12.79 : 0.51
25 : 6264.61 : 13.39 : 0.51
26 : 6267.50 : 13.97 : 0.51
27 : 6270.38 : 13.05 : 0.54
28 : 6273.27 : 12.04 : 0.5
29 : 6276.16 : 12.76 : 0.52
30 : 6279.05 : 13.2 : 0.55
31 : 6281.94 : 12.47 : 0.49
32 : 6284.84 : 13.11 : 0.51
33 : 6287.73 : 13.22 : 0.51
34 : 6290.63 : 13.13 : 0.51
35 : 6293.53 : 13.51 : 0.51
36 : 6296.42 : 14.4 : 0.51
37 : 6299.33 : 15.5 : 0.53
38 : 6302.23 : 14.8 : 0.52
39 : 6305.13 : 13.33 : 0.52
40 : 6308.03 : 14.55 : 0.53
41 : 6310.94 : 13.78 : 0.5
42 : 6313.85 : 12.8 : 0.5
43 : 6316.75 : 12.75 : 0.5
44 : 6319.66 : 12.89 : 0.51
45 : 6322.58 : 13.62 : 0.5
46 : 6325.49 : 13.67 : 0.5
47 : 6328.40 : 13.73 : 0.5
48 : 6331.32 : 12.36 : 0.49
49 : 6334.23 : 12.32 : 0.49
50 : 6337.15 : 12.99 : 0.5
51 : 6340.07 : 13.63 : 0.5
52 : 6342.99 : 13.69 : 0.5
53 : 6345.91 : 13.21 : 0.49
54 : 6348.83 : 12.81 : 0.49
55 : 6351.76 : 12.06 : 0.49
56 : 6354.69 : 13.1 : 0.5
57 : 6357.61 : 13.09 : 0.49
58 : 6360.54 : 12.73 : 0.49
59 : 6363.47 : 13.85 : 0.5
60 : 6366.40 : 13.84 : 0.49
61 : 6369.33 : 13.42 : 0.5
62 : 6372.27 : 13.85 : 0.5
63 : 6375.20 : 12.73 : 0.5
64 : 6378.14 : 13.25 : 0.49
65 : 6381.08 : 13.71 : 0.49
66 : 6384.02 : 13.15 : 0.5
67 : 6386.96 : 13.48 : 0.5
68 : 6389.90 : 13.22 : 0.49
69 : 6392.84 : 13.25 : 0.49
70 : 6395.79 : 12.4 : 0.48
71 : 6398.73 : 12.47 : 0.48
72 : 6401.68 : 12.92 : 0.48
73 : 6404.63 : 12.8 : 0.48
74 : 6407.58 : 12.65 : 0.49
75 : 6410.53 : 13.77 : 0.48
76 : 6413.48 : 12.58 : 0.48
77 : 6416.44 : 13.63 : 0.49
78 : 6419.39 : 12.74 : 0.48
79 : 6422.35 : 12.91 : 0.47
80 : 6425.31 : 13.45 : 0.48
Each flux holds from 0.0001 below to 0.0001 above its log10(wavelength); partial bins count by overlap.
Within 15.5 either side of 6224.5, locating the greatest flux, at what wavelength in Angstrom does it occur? 6232.96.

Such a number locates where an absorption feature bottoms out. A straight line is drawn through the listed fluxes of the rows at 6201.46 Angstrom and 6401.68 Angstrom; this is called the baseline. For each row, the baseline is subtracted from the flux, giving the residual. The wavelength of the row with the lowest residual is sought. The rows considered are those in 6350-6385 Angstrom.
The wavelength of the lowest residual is 6351.76 Angstrom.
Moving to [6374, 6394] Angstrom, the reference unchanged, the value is 6375.20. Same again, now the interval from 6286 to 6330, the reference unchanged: 6316.75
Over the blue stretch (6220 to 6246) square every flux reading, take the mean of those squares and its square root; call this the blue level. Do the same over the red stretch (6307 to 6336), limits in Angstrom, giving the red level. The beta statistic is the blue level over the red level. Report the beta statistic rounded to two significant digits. 0.98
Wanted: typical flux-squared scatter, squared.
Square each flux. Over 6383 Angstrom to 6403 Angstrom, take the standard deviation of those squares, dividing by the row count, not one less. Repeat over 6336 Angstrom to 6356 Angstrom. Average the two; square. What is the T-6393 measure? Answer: 131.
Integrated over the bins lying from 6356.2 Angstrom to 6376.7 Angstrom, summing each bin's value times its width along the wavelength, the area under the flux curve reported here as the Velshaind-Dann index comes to 274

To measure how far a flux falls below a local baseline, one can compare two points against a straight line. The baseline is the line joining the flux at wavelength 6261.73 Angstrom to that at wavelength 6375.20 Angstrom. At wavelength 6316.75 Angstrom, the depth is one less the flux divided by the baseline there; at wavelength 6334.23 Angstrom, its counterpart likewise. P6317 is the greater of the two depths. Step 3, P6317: 0.034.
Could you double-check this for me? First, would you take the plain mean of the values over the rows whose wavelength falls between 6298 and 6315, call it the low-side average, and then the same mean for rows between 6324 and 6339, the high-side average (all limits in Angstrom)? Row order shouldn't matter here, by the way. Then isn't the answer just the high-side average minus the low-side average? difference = -1.1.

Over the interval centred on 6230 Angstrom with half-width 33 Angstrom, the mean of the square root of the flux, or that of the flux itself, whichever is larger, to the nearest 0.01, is 12.95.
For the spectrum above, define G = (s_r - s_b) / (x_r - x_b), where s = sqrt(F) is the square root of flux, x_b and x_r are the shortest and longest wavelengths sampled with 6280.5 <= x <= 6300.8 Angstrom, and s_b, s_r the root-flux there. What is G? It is 0.023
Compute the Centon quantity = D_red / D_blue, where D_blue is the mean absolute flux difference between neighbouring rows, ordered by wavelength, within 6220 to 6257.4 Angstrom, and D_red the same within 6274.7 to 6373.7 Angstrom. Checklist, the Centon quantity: 0.974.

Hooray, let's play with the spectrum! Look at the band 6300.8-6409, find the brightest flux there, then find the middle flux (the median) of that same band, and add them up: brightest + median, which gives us 28.0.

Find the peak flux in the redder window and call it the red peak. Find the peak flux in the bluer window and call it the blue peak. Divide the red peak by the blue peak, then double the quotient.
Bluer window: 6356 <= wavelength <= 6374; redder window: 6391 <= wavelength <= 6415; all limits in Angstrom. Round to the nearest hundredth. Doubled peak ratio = 1.99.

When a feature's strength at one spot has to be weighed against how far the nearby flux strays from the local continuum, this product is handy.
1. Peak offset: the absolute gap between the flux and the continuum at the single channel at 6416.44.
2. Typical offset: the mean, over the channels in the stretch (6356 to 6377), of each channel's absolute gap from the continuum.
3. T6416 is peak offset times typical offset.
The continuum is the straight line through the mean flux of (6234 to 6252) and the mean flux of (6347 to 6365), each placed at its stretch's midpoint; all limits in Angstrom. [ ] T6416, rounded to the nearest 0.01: 0.29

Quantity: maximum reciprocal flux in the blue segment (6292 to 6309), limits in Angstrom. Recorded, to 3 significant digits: 0.0750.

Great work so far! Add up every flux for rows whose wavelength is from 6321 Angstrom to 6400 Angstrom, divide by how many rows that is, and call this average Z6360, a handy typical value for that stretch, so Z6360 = 13.2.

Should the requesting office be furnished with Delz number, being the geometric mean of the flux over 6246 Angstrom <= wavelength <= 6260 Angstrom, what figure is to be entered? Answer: 12.5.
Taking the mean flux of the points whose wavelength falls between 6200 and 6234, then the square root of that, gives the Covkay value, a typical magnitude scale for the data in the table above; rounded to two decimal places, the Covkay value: 3.63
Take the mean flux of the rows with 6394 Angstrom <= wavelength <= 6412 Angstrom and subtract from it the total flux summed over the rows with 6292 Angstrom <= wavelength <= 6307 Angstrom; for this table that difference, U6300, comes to -59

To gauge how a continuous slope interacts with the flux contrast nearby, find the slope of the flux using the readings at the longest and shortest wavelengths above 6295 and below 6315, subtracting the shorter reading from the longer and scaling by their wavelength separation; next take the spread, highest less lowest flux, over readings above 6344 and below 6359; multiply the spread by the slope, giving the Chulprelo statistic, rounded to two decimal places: -0.11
